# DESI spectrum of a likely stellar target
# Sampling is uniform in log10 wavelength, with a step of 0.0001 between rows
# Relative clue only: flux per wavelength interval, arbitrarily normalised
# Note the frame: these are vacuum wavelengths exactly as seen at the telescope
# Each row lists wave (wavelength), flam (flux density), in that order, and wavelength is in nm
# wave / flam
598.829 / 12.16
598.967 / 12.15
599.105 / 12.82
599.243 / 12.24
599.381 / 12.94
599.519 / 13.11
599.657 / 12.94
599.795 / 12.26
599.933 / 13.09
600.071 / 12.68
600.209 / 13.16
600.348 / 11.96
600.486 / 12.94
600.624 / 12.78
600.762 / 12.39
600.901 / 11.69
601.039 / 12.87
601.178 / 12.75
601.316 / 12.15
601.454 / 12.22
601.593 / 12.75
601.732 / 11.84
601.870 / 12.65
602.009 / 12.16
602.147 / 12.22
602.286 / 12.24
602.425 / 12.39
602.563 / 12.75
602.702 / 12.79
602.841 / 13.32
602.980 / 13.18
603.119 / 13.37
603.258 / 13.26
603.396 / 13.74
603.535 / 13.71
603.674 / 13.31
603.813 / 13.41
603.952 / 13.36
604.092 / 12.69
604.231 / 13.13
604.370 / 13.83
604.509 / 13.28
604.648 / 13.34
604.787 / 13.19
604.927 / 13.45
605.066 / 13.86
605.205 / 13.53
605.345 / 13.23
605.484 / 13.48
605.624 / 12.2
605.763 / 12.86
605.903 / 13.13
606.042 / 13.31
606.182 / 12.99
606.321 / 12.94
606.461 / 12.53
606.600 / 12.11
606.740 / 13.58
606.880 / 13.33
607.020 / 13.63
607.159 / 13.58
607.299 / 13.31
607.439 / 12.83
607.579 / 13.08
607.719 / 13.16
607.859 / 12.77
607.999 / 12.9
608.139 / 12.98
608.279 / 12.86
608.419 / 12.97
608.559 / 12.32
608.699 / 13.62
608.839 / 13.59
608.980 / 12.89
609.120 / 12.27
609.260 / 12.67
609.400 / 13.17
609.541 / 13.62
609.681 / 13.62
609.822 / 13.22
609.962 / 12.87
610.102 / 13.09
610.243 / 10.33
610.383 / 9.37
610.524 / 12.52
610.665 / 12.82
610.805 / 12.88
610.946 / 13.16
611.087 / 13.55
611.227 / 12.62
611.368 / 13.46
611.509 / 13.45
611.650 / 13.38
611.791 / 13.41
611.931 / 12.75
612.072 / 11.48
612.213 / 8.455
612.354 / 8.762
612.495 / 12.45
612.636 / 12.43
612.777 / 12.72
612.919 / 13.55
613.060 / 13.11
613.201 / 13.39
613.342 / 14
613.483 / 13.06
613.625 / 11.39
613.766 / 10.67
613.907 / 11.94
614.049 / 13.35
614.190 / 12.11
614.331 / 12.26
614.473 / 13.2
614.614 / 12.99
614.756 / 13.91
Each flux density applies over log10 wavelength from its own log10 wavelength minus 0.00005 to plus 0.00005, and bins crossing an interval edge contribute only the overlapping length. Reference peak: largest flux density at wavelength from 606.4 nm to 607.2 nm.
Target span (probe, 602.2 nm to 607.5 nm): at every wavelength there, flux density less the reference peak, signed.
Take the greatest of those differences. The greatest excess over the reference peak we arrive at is 0.23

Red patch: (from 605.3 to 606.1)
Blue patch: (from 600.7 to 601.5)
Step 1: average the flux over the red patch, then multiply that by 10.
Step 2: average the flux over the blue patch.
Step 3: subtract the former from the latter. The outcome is -118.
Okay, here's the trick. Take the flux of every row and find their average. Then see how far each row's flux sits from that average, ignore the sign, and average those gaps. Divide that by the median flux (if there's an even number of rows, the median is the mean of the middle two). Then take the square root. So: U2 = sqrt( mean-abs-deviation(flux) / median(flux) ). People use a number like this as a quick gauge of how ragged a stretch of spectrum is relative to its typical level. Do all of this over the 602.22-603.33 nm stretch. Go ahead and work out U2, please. 0.169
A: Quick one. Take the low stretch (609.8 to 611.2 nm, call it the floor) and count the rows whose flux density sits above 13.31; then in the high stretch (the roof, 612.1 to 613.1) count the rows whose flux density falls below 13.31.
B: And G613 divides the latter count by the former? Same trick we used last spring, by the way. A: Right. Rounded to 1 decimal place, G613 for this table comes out 6.0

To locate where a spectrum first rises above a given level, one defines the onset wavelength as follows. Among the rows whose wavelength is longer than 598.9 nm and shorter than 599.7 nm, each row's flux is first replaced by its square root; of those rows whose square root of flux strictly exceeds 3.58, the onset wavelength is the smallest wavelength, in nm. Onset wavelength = 599.105 nm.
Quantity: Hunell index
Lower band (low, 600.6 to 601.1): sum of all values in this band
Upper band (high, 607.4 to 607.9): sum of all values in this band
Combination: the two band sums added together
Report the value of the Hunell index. 102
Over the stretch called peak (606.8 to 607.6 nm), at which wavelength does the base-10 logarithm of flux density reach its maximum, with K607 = 607.020 nm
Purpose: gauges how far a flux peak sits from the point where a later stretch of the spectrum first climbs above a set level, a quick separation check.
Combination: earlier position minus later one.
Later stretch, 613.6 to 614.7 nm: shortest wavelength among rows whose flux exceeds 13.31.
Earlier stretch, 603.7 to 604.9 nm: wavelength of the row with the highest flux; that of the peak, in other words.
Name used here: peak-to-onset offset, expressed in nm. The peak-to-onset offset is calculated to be -9.68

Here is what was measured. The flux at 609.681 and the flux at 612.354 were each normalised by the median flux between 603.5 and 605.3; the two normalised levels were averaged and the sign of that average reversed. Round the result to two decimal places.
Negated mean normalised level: -0.84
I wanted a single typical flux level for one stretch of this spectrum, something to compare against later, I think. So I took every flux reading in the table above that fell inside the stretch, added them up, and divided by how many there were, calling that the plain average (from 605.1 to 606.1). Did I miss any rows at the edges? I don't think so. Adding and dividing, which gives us 13.1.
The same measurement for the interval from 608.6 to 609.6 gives 13.1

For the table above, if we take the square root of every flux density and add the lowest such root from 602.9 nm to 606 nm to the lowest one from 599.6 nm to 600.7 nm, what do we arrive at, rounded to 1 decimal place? 7.0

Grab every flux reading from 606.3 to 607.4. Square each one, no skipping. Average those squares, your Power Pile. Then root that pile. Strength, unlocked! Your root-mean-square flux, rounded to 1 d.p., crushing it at 13.1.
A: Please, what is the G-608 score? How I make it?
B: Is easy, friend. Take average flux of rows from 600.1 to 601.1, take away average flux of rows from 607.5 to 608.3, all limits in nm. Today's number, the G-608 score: -0.42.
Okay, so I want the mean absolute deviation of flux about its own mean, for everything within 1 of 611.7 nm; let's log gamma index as 1.2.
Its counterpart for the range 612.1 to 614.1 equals 1.3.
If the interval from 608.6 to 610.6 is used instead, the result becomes 0.9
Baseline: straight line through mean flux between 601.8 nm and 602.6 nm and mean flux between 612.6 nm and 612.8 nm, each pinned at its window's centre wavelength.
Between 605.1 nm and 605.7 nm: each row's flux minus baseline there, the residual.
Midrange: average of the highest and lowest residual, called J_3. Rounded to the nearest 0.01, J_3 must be 0.41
